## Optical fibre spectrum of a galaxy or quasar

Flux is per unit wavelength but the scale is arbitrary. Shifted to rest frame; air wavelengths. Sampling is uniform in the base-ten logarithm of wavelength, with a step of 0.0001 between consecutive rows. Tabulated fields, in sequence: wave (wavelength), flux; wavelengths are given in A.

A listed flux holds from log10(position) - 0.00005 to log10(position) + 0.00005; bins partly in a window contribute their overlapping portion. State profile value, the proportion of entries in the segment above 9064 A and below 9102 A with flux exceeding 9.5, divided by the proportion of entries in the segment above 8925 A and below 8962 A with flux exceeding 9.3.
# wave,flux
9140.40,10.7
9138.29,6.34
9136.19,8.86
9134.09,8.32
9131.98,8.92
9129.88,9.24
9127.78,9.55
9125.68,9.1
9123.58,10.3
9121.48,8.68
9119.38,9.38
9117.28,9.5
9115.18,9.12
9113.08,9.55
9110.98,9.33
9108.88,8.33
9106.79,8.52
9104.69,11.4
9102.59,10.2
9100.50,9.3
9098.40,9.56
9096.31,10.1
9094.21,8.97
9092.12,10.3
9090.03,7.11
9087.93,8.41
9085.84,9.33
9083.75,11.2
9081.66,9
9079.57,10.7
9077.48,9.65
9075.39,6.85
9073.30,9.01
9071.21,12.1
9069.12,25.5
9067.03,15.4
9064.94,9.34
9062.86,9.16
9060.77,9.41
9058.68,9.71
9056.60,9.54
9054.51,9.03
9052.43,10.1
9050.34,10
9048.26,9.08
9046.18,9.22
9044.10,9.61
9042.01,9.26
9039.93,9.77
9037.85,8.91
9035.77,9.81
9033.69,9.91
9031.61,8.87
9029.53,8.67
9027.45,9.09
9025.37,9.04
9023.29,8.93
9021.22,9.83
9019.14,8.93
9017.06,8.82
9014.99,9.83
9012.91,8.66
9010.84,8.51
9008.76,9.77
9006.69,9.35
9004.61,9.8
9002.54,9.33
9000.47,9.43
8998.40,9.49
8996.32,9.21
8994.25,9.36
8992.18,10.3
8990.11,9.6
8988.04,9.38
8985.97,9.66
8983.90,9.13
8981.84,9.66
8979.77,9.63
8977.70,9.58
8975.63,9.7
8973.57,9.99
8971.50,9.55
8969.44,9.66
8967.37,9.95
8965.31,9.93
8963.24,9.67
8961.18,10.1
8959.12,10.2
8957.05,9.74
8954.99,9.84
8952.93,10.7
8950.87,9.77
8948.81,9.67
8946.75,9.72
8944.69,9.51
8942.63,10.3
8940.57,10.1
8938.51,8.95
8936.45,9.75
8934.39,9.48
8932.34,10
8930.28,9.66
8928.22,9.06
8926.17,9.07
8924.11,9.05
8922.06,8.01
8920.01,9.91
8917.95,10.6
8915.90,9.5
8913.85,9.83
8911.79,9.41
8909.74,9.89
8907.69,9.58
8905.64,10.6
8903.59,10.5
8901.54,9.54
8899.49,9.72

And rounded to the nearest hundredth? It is 0.60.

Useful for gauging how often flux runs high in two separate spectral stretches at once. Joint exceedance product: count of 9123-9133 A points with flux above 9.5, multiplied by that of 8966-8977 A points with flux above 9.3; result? 10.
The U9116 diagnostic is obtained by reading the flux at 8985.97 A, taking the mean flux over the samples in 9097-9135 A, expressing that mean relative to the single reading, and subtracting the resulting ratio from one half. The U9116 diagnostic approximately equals -0.47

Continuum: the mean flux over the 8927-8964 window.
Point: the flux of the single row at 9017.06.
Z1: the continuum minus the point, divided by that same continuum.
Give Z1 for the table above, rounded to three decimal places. 0.099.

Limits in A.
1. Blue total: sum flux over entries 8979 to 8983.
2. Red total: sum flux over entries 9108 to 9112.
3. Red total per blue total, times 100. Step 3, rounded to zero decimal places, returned 92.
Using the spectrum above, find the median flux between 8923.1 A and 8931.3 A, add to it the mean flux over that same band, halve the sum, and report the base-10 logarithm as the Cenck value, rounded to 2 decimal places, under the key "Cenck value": 0.96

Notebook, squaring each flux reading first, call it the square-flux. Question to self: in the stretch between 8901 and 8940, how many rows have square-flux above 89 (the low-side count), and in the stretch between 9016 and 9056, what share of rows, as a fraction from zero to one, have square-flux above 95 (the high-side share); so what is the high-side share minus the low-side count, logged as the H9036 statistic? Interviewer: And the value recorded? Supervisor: -12.7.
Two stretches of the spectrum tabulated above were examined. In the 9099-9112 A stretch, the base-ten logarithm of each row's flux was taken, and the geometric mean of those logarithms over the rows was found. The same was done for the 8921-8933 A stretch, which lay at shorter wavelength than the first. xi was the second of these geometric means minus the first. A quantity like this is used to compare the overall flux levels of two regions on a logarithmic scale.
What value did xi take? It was -0.015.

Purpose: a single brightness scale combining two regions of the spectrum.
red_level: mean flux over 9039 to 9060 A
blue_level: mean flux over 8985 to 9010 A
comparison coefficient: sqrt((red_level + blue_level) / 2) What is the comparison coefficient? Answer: 3.09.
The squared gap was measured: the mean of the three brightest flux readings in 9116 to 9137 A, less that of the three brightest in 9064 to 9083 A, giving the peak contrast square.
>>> 62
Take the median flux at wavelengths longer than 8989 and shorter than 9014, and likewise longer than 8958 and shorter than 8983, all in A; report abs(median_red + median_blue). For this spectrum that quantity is 19.1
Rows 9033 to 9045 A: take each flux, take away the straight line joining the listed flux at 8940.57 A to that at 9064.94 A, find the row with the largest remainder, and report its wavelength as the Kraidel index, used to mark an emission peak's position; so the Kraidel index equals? 9033.69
